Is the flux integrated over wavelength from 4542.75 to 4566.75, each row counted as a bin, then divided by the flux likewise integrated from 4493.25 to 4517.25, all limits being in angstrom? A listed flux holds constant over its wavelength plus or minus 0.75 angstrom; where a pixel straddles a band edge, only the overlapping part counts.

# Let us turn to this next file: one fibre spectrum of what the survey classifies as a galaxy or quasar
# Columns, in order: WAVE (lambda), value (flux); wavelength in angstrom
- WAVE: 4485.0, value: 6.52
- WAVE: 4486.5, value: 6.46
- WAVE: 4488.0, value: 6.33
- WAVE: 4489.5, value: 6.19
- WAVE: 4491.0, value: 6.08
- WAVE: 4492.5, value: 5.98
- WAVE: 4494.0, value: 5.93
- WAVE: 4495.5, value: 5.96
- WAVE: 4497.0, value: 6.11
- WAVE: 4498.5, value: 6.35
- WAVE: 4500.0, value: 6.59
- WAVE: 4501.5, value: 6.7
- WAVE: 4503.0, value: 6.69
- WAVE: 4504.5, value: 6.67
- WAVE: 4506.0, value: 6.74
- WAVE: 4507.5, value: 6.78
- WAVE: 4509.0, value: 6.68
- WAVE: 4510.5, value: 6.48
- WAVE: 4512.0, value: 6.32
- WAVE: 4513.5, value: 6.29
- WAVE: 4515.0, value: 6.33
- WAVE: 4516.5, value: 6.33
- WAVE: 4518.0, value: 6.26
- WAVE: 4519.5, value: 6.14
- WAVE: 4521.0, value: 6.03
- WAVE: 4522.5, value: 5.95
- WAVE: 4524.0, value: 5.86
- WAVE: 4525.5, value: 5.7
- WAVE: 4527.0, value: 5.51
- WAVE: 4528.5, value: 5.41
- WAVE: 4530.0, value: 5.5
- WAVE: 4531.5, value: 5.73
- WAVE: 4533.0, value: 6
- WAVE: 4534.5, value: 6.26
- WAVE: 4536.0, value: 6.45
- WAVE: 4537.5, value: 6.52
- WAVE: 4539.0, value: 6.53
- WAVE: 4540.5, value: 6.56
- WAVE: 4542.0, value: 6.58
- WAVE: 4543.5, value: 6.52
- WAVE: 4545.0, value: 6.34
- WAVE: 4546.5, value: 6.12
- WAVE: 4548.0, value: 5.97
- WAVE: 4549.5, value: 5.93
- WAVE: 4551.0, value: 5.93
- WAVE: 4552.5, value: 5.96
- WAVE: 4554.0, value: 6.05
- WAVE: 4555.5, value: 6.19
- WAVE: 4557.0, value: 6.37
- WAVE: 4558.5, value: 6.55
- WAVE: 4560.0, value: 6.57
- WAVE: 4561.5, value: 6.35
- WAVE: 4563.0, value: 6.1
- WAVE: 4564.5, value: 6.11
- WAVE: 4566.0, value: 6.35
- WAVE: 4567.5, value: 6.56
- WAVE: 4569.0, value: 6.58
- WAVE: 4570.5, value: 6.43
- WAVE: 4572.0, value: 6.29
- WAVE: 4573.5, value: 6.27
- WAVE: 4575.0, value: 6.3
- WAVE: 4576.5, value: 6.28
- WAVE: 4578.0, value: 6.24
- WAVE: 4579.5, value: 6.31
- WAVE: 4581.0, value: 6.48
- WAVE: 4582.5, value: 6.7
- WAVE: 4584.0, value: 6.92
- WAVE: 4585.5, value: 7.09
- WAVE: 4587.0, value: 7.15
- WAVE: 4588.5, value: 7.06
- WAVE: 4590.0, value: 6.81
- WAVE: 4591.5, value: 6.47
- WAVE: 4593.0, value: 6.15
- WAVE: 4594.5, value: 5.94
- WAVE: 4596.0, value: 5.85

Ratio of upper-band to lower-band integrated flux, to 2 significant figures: 0.97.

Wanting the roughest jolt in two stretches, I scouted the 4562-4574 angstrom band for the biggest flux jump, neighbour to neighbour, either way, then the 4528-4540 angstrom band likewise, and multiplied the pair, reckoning 0.065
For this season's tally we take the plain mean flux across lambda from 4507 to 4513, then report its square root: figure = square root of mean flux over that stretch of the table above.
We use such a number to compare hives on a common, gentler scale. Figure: 2.56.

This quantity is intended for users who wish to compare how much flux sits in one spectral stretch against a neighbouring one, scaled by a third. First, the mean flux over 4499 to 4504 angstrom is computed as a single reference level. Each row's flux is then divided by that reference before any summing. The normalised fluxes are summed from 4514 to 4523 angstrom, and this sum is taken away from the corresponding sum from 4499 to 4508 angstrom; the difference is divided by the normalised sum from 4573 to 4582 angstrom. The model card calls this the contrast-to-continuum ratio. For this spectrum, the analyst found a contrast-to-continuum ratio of 0.083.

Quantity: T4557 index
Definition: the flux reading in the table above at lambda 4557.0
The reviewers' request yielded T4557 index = 6.37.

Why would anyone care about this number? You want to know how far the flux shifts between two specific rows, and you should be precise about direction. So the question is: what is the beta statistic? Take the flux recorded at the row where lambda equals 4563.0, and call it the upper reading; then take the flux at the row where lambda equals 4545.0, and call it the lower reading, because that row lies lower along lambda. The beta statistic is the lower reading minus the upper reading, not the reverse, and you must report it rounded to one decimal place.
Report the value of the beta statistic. 0.2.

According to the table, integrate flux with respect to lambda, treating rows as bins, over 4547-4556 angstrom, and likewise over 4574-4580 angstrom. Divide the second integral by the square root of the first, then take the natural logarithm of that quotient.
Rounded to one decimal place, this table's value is 1.6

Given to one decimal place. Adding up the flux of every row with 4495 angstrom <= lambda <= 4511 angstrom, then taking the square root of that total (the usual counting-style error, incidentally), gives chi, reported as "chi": 8.5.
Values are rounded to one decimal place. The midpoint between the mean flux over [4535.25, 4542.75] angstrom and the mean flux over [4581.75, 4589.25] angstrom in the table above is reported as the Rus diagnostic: 6.8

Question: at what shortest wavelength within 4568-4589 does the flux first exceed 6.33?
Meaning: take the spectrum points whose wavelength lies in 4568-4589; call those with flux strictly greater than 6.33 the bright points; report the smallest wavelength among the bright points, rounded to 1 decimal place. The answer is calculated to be 4569.0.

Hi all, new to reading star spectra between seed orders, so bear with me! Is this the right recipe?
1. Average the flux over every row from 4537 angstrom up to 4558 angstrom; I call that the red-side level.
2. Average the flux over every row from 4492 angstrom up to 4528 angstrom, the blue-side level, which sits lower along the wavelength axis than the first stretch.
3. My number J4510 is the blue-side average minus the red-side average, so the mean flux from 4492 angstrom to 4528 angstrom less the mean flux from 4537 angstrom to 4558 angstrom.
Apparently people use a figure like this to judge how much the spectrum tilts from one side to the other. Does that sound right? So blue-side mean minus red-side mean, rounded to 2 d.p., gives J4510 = 0.01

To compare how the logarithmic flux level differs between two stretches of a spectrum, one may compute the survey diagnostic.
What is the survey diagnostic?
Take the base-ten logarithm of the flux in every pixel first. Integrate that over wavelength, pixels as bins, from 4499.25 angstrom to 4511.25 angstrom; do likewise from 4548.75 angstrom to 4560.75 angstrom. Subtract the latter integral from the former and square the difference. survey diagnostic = 0.15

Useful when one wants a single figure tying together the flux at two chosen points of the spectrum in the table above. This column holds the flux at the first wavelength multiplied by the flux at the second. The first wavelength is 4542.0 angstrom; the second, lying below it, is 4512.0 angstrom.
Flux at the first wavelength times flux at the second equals 41.6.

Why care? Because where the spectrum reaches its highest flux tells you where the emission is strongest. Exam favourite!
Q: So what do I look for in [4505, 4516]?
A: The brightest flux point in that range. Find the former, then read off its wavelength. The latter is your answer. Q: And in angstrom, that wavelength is 4507.5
